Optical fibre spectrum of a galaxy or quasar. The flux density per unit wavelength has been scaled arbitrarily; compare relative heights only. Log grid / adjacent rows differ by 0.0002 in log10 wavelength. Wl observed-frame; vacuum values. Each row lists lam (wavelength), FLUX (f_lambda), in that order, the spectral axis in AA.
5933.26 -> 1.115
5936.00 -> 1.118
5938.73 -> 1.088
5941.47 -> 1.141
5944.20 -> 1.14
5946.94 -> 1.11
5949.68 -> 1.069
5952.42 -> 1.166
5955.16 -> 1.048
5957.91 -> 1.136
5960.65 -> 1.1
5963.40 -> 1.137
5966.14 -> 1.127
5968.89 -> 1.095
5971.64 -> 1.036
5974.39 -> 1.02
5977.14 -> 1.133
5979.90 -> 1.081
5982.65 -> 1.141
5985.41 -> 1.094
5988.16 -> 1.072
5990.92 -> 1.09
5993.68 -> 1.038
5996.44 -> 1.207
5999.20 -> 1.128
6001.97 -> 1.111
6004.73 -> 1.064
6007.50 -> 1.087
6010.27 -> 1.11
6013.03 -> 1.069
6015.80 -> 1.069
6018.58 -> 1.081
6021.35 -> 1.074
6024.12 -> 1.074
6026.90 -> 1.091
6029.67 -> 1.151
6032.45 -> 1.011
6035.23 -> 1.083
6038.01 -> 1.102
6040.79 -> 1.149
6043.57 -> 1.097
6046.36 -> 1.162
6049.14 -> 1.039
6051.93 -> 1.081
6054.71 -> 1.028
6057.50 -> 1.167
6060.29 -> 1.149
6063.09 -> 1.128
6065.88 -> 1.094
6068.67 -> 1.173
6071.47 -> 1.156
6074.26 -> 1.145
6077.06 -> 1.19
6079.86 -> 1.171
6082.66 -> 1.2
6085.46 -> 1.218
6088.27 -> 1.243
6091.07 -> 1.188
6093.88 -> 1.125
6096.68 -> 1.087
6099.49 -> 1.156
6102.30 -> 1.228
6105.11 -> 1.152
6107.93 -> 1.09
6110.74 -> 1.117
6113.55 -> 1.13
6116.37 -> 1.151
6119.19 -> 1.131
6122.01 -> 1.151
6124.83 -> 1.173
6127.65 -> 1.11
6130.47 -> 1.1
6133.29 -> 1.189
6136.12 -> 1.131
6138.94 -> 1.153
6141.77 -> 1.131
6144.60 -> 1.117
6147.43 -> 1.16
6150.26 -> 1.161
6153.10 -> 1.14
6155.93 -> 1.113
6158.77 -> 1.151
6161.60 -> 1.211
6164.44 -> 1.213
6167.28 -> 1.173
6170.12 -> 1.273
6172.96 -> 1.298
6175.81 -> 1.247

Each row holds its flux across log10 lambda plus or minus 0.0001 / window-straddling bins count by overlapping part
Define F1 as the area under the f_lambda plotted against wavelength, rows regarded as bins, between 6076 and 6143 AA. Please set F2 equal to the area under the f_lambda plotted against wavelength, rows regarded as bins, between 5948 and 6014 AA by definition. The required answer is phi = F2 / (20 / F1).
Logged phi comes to 280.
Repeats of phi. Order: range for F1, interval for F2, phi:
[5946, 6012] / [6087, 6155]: 283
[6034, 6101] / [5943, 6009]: 277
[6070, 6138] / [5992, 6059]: 288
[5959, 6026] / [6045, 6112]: 281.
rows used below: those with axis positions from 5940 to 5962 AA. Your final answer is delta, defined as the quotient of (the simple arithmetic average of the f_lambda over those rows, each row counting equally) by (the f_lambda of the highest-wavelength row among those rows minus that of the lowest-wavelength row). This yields -27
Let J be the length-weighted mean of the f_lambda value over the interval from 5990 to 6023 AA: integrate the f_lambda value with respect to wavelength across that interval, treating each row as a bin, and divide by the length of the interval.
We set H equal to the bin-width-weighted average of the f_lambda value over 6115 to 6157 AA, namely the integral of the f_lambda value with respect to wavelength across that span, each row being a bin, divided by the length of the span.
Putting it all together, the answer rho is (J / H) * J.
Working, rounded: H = 1.14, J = 1.09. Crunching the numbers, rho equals 1.05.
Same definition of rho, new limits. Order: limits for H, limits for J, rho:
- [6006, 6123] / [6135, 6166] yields 1.18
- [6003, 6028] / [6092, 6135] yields 1.20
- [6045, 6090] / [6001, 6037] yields 1.02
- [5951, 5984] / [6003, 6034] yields 1.06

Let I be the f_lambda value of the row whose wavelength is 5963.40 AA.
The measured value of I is 1.137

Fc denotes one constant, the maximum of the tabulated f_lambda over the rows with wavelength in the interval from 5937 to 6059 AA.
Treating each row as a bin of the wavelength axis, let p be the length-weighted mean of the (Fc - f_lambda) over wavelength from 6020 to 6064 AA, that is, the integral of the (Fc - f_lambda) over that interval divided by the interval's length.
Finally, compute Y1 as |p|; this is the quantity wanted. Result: 0.11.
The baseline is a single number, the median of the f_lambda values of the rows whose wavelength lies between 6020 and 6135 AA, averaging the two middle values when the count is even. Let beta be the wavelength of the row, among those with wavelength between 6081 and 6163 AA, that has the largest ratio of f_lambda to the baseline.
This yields 6088.27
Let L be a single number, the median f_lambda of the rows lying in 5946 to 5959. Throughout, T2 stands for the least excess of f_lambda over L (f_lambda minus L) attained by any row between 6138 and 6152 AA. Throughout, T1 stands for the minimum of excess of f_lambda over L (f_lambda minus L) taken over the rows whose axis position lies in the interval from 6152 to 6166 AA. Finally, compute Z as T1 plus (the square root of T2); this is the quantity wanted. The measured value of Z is 0.09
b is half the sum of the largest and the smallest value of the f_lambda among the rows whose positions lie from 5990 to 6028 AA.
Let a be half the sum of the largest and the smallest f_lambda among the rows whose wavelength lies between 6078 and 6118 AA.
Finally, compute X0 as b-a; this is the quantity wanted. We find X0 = -0.04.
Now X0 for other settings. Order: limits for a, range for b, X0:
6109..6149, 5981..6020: -0.02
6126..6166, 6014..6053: -0.07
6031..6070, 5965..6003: 0.02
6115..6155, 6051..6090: -0.01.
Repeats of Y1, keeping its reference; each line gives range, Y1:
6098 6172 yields 0.05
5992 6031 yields 0.11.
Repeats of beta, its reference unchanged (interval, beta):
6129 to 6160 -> 6133.29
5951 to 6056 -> 5996.44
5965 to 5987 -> 5982.65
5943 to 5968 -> 5952.42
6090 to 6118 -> 6102.30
